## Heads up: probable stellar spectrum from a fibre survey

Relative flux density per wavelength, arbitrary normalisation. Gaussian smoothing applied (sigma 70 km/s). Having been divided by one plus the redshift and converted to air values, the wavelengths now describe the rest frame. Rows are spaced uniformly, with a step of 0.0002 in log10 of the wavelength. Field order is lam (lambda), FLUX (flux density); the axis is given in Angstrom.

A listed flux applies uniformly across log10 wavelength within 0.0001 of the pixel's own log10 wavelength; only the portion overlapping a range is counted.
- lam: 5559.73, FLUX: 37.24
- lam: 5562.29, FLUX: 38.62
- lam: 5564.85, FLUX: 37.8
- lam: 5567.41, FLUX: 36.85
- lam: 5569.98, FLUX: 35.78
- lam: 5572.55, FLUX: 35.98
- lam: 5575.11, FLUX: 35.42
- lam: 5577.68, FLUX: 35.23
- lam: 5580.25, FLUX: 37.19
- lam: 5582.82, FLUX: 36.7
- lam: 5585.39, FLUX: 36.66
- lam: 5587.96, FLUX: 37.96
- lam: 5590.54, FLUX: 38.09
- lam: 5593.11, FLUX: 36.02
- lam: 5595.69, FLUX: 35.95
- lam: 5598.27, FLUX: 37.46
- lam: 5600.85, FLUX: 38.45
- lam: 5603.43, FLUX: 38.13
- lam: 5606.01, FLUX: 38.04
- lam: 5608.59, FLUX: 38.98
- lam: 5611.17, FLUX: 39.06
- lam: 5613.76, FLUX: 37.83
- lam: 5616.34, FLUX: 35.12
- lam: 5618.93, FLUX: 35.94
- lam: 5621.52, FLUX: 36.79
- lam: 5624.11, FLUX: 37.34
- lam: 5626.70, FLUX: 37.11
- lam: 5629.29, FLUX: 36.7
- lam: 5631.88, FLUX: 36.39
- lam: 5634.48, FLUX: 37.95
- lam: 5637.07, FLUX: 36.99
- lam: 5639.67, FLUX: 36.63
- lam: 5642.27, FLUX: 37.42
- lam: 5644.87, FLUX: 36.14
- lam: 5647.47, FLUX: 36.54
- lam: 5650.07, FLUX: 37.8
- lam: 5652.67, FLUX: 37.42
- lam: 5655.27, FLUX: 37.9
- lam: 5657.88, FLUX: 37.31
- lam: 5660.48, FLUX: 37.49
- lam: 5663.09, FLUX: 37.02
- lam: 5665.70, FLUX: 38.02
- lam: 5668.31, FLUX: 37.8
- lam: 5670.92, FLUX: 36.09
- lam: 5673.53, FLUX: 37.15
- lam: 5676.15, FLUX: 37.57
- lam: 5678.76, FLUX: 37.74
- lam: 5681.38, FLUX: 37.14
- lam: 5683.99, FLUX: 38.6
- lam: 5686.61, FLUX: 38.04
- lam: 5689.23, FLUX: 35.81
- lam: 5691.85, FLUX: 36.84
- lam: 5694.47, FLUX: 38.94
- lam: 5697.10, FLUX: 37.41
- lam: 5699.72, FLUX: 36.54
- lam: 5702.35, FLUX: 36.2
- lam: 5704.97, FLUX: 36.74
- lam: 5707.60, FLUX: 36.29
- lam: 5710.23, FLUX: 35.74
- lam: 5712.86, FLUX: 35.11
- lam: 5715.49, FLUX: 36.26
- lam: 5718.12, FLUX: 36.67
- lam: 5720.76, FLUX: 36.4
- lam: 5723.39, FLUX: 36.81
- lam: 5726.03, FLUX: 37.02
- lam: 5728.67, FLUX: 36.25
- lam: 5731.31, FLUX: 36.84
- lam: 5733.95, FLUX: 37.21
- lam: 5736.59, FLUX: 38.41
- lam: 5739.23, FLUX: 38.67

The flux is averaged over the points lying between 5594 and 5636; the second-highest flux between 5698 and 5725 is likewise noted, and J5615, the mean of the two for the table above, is 37.0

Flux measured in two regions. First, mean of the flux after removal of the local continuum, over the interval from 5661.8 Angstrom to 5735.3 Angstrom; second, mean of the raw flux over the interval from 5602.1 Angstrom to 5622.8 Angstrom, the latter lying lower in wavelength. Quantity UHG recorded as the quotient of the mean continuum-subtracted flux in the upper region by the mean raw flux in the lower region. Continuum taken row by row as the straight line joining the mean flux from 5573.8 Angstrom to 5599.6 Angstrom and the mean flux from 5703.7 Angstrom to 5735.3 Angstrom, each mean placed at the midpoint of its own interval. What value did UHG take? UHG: 0.012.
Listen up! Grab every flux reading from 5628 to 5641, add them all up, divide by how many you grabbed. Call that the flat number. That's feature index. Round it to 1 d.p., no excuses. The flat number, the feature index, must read 36.9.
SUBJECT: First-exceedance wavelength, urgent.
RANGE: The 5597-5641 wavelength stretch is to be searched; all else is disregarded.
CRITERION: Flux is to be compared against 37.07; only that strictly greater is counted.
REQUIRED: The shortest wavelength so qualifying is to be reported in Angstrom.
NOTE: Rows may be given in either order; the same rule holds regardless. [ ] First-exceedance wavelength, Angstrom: 5598.27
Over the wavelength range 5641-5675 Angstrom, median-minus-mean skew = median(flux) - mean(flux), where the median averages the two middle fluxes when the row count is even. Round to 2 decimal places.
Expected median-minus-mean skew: 0.18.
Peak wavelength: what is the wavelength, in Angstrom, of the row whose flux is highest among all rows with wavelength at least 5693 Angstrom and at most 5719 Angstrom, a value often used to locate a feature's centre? 5694.47 Angstrom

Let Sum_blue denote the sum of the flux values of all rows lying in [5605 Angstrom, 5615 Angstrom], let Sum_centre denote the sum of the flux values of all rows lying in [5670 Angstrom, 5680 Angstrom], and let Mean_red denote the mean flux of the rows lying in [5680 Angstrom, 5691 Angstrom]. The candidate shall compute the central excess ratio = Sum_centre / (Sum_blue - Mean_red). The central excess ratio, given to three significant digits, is 1.27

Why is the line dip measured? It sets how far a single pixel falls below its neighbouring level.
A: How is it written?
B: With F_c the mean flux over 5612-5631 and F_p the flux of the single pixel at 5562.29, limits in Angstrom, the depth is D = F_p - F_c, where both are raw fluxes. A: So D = 1.9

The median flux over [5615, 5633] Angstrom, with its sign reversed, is -36.7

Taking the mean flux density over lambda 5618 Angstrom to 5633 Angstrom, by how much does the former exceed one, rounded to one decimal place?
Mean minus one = 35.7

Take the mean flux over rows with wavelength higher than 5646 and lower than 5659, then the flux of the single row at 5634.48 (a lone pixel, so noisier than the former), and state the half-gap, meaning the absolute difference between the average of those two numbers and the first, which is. 0.28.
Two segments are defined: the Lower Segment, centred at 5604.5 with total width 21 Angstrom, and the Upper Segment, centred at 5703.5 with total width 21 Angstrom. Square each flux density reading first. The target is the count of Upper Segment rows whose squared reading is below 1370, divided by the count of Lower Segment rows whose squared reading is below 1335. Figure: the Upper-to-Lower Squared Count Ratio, 6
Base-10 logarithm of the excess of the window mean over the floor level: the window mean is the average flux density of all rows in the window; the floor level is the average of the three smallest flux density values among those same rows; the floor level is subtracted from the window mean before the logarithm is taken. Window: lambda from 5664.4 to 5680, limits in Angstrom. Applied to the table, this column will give -0.34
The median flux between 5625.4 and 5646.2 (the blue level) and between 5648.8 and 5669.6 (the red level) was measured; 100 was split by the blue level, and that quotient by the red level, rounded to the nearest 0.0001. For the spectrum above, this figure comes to 0.0721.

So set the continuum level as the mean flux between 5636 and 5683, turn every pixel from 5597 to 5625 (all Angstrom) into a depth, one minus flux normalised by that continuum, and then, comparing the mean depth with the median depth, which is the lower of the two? -0.016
